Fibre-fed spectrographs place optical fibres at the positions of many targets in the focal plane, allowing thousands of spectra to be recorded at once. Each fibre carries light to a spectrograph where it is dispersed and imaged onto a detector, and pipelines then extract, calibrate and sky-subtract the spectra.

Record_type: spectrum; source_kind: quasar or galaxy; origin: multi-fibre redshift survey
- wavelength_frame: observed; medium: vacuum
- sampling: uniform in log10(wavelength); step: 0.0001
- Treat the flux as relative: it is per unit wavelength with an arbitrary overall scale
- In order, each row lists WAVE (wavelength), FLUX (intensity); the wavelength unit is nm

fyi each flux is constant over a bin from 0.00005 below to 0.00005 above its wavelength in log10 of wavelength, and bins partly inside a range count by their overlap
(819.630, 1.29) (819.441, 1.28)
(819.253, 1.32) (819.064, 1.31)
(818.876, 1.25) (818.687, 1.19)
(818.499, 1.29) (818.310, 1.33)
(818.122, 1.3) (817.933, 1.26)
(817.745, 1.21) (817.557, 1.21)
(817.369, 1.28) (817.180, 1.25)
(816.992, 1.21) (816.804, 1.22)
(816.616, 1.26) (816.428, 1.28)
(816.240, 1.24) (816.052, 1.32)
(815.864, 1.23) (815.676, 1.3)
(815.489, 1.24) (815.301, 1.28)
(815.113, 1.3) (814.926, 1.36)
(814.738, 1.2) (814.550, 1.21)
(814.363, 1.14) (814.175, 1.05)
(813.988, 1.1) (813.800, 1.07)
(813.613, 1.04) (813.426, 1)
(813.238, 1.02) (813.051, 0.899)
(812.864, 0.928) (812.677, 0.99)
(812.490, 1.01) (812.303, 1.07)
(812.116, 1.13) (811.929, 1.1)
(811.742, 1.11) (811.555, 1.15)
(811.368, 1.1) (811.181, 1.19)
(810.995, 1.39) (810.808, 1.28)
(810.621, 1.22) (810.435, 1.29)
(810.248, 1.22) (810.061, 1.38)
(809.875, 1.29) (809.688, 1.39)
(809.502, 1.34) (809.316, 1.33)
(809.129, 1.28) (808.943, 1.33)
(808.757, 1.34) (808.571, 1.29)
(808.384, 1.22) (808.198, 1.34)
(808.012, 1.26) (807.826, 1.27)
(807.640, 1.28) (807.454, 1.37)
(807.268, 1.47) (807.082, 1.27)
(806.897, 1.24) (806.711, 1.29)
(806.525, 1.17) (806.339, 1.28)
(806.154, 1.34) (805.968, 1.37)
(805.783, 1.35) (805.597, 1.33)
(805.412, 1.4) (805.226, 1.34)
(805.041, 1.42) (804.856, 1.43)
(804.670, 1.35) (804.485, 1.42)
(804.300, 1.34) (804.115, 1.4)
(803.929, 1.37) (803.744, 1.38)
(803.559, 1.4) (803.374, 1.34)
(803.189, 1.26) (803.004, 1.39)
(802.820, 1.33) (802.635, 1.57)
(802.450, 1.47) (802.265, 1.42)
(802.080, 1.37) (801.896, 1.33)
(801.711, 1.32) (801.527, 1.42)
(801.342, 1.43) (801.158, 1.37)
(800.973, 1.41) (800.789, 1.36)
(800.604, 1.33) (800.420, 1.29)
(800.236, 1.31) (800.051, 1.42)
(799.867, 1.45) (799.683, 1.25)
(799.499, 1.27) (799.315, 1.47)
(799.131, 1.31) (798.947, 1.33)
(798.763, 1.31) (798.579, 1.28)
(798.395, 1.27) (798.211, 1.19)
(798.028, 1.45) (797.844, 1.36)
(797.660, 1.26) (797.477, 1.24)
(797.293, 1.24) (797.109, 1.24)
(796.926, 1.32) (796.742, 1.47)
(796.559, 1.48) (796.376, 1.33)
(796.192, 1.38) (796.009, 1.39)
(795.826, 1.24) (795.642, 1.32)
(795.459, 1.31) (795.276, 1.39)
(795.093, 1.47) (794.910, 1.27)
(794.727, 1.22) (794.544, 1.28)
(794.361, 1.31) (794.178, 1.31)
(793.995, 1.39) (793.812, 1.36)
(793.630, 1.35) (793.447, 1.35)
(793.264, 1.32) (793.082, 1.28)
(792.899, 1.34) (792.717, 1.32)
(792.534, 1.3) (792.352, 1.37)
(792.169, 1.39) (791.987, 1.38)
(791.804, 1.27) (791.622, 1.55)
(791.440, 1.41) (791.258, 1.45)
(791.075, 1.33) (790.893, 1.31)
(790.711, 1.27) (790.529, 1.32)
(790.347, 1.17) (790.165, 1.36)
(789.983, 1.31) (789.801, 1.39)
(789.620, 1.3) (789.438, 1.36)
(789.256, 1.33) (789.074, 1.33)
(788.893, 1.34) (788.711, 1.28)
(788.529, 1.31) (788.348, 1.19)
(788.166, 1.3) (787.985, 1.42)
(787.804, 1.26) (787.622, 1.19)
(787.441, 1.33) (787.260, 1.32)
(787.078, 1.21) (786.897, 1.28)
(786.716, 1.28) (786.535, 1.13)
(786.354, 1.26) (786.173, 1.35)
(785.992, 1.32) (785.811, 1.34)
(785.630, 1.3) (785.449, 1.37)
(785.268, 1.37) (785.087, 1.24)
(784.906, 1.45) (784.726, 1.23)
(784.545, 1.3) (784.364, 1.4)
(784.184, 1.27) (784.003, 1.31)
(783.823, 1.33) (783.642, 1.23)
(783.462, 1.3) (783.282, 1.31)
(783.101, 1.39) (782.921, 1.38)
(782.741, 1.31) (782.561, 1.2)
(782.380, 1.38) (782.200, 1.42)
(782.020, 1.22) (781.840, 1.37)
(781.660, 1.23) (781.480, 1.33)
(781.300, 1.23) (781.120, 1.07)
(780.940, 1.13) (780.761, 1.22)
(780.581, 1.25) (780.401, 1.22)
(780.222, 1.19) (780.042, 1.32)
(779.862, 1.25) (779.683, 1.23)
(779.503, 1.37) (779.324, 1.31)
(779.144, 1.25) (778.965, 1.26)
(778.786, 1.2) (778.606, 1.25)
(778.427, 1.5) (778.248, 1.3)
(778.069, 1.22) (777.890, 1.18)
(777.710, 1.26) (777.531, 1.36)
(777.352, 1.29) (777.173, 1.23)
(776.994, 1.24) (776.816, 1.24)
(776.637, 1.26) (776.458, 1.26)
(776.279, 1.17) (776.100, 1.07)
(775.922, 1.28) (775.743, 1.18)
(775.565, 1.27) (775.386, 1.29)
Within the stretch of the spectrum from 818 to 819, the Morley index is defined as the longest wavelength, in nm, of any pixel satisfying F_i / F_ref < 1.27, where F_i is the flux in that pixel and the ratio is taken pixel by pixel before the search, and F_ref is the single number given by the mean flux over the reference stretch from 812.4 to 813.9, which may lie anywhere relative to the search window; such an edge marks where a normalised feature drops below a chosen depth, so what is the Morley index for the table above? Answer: 818.876 nm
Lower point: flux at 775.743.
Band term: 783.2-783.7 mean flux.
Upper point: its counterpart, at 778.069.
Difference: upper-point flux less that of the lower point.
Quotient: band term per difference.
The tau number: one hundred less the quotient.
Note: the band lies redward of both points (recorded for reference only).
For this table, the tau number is 68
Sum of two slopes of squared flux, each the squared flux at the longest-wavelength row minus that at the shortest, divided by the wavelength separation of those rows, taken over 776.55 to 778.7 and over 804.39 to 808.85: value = -0.06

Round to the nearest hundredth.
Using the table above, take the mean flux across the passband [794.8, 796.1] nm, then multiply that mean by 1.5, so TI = 2.01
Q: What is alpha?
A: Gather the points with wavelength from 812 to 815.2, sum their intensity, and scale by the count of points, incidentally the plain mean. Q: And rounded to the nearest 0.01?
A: 1.09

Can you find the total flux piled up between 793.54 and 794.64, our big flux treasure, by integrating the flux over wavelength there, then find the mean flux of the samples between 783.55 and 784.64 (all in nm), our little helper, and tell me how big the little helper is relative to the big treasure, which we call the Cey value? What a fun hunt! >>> 0.89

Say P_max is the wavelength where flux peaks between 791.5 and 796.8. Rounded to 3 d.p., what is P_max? 791.622 nm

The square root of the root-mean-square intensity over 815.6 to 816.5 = 1.13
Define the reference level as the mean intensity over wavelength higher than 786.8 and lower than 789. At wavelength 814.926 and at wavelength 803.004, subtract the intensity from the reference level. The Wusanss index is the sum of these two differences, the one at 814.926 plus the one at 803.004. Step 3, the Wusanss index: -0.18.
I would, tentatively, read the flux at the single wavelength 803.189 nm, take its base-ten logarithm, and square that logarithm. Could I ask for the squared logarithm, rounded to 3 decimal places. 0.010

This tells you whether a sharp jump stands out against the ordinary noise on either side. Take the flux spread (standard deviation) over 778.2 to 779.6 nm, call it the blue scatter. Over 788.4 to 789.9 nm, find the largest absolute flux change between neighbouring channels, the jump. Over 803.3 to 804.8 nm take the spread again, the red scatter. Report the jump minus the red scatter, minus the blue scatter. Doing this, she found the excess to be -0.03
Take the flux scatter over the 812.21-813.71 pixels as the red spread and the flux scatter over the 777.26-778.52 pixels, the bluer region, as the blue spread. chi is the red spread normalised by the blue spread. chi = 0.54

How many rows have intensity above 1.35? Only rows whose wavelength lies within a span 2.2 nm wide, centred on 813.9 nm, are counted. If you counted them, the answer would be 1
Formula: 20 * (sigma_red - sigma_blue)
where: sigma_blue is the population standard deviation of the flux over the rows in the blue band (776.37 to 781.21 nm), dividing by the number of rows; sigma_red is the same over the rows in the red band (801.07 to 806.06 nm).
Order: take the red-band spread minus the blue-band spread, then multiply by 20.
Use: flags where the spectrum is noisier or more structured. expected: -0.40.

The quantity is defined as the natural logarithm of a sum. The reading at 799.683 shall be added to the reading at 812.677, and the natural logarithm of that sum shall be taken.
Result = 0.81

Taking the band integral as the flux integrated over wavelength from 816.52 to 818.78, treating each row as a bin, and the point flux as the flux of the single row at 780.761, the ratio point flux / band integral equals 0.43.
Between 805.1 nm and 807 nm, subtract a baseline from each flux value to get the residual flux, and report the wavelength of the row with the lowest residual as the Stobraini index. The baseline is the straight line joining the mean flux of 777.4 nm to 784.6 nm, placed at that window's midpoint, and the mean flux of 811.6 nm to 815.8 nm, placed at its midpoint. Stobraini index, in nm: 806.525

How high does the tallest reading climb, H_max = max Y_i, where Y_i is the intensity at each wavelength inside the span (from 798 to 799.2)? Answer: 1.45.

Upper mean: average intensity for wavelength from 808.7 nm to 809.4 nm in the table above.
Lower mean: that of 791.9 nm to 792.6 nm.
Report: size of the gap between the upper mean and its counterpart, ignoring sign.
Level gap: 0.04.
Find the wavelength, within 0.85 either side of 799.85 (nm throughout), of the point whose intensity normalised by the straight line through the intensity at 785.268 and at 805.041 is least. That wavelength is 799.683 nm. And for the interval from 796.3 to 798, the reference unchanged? 797.477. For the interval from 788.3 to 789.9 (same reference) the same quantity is 788.348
